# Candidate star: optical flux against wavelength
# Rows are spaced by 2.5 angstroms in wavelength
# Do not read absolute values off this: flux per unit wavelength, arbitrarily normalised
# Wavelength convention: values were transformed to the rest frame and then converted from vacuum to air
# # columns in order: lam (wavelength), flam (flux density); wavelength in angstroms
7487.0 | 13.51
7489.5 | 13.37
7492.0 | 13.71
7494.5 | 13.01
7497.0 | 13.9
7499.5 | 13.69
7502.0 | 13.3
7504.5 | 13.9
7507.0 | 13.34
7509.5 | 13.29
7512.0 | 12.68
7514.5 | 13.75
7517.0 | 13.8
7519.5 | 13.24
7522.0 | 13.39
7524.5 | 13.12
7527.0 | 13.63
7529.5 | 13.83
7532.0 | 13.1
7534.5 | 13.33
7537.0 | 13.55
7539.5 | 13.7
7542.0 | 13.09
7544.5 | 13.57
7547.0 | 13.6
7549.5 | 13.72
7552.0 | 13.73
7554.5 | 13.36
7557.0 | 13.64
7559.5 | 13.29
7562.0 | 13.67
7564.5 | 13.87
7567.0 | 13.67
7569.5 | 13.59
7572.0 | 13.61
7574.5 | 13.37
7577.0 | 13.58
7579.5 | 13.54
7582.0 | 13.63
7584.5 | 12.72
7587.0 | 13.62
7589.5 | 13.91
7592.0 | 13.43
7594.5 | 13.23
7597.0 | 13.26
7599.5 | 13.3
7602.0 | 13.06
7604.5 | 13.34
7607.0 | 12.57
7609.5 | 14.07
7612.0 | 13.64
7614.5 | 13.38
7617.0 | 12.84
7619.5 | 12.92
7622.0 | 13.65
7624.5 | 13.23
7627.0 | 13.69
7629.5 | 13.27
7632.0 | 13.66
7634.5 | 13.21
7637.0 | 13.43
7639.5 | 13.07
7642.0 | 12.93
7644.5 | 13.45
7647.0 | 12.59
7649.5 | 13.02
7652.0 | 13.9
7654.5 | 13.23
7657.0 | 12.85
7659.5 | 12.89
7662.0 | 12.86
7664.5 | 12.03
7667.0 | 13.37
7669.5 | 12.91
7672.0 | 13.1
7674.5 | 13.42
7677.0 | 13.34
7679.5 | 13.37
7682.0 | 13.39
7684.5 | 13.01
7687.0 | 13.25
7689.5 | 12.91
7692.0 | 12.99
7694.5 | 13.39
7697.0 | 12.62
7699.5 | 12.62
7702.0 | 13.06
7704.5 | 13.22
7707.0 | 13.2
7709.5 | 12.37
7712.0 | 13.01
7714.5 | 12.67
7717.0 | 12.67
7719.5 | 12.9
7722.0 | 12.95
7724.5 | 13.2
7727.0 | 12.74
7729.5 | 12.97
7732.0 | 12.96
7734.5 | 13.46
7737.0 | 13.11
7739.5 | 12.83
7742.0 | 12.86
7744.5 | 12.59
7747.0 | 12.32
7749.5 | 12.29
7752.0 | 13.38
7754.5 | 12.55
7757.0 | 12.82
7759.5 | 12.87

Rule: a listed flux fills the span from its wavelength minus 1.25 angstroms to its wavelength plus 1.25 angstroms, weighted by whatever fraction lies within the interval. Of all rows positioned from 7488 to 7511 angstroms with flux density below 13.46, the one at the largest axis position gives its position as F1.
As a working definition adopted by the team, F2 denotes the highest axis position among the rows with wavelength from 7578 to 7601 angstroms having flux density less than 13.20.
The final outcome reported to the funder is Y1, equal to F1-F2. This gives -75.0 angstroms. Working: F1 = 7509.5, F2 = 7584.5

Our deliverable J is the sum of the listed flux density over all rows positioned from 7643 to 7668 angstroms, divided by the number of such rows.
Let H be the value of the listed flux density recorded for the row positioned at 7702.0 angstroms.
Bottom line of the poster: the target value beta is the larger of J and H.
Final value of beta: 13.1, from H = 13.06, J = 13.0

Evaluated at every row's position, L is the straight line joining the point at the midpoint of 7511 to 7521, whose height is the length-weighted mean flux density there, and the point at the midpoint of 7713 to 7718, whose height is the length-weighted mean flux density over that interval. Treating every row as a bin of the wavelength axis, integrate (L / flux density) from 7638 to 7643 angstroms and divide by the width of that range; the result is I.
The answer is 0.994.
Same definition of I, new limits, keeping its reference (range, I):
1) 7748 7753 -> 0.985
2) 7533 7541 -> 0.986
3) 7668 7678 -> 0.973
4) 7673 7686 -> 0.963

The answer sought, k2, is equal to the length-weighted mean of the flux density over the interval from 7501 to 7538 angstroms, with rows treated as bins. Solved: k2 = 13.4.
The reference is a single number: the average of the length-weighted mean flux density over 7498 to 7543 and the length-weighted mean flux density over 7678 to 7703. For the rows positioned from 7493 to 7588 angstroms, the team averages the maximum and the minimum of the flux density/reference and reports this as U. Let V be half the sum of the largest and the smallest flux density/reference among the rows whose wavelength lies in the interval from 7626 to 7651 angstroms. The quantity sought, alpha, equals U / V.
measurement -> 1.01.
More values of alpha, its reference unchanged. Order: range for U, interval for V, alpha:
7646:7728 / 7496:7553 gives 0.98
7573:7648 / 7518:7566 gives 0.99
